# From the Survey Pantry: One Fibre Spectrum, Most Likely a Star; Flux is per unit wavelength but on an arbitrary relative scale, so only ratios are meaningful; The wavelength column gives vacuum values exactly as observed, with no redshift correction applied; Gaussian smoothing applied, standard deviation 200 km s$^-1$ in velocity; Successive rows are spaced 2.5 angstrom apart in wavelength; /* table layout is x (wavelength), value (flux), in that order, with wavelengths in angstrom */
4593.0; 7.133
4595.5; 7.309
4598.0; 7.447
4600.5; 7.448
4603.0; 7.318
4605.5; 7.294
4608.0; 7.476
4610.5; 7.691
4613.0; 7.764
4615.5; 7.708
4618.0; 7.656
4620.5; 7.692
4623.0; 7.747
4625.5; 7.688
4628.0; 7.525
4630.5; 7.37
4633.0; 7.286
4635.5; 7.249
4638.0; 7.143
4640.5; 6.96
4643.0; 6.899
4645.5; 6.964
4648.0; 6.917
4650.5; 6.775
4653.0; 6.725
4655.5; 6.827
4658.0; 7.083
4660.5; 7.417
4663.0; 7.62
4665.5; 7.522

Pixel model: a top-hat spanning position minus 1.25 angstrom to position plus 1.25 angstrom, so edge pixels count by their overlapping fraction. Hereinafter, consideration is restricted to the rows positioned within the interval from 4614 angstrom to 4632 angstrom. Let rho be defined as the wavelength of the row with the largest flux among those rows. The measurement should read 4623.0 angstrom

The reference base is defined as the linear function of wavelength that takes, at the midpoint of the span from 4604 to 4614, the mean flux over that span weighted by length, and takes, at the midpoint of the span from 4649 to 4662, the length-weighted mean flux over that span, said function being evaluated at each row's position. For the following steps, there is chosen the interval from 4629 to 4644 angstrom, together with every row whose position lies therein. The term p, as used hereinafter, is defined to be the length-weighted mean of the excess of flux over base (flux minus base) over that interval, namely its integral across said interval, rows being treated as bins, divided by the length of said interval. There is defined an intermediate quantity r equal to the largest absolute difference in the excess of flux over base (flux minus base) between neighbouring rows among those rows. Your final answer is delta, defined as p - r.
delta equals -0.20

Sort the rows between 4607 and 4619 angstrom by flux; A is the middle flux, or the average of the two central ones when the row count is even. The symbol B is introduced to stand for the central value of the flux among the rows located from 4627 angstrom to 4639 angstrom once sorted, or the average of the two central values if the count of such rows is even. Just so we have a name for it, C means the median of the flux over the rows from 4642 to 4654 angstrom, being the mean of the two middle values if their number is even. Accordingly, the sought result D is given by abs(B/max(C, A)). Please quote 0.947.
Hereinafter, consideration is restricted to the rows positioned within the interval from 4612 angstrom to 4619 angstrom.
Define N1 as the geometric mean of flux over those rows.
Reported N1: 7.7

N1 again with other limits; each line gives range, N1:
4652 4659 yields 6.9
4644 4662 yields 7.0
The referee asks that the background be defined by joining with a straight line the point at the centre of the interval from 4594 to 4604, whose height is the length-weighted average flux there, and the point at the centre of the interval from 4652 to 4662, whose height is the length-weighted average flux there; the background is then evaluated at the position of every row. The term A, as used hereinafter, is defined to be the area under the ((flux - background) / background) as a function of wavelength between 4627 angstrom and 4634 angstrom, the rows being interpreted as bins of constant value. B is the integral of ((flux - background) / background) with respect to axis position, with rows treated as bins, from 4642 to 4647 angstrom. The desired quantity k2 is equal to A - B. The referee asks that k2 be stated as 0.3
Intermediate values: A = 0.20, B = -0.1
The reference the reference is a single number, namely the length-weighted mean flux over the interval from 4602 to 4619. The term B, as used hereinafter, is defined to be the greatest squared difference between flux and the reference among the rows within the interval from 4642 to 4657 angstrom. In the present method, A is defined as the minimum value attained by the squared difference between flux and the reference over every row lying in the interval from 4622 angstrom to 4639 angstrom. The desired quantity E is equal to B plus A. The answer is 0.699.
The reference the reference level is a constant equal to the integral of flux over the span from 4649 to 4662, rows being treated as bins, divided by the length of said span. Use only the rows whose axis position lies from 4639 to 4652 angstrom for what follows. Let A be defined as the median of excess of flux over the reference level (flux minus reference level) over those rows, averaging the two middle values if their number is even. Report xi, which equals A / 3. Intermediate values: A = -0.1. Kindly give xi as -0.02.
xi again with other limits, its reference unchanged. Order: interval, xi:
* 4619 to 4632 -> 0.24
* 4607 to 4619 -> 0.24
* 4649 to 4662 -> -0.05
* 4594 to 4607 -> 0.11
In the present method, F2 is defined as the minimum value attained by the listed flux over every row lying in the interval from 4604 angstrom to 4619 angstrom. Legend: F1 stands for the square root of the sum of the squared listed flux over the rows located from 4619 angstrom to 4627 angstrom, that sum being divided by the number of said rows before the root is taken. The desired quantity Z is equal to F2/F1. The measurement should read 0.95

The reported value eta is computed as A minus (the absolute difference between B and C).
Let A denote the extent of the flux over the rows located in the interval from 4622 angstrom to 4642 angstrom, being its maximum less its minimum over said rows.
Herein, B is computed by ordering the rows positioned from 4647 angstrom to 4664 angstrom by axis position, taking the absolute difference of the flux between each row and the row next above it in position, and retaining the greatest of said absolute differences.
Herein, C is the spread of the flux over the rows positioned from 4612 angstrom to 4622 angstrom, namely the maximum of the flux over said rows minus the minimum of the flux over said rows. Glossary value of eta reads 0.56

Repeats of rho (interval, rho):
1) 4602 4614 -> 4613.0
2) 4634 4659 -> 4635.5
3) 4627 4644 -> 4628.0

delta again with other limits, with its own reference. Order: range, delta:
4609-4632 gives 0.11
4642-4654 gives -0.32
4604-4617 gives -0.19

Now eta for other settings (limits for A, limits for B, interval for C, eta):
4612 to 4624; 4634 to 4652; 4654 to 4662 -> -0.30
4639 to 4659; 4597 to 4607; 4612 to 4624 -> 0.34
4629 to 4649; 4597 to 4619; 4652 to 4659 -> 0.33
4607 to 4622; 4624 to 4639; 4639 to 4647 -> 0.19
